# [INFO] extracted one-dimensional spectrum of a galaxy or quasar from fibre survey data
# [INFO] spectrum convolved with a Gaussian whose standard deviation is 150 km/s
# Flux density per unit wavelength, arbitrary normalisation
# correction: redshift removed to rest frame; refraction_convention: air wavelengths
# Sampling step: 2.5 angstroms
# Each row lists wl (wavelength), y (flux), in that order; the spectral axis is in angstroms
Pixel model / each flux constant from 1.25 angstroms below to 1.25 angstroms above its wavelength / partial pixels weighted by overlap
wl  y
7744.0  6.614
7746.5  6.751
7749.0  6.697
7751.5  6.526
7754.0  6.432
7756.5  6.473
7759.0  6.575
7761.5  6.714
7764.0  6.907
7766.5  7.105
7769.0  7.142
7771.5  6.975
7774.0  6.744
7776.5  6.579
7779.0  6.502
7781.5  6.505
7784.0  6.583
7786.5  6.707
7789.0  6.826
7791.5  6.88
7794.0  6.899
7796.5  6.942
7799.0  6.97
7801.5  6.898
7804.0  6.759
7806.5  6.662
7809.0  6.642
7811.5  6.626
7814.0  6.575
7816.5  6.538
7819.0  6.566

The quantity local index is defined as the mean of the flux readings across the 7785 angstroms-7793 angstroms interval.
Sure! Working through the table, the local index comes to 6.80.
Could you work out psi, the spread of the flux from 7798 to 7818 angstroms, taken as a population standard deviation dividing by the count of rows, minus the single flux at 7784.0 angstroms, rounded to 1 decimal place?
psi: -6.4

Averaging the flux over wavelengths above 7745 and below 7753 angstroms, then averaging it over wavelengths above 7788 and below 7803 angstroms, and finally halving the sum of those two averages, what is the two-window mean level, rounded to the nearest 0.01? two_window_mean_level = 6.78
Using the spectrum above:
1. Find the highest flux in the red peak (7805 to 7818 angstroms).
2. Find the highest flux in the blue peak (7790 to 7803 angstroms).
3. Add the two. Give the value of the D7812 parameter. 13.6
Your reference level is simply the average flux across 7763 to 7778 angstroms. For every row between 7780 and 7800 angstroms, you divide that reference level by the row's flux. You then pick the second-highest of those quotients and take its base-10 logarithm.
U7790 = 0.021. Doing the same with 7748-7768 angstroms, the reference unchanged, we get 0.028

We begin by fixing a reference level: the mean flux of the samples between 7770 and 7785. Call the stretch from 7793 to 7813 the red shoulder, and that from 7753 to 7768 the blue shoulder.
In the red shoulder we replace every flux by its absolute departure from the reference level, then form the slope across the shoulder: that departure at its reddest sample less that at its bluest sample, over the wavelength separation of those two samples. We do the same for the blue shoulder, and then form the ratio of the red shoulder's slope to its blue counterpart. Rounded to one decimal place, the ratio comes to -0.7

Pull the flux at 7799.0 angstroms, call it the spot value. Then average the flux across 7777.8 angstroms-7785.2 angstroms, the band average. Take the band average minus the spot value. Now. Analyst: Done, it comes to -0.44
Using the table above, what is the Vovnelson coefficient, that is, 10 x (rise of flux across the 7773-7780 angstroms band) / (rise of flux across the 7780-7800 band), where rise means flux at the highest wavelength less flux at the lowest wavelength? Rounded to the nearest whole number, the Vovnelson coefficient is -5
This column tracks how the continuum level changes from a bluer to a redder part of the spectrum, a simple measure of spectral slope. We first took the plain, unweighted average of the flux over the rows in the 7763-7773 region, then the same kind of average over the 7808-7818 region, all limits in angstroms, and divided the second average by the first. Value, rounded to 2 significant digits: 0.94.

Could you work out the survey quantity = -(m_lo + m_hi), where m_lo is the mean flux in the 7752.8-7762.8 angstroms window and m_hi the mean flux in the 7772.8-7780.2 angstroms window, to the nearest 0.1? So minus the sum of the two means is -13.2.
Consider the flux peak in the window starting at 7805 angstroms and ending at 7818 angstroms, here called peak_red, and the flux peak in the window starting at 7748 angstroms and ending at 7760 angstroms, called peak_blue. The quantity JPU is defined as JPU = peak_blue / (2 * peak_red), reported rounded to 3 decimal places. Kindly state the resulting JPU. 0.503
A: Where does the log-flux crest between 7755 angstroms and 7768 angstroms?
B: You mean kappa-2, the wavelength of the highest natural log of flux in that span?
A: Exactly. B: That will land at 7766.5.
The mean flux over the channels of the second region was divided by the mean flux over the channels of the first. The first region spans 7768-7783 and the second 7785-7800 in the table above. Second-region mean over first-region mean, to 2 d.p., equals 1.02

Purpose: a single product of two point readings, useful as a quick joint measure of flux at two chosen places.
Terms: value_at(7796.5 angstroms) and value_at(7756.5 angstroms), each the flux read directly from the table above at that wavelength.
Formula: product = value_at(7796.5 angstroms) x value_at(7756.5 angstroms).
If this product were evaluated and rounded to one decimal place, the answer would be 44.9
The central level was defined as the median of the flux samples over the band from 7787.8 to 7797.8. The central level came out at 6.89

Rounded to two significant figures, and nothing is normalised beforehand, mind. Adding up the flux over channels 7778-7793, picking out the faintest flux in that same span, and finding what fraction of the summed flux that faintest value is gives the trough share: 0.16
